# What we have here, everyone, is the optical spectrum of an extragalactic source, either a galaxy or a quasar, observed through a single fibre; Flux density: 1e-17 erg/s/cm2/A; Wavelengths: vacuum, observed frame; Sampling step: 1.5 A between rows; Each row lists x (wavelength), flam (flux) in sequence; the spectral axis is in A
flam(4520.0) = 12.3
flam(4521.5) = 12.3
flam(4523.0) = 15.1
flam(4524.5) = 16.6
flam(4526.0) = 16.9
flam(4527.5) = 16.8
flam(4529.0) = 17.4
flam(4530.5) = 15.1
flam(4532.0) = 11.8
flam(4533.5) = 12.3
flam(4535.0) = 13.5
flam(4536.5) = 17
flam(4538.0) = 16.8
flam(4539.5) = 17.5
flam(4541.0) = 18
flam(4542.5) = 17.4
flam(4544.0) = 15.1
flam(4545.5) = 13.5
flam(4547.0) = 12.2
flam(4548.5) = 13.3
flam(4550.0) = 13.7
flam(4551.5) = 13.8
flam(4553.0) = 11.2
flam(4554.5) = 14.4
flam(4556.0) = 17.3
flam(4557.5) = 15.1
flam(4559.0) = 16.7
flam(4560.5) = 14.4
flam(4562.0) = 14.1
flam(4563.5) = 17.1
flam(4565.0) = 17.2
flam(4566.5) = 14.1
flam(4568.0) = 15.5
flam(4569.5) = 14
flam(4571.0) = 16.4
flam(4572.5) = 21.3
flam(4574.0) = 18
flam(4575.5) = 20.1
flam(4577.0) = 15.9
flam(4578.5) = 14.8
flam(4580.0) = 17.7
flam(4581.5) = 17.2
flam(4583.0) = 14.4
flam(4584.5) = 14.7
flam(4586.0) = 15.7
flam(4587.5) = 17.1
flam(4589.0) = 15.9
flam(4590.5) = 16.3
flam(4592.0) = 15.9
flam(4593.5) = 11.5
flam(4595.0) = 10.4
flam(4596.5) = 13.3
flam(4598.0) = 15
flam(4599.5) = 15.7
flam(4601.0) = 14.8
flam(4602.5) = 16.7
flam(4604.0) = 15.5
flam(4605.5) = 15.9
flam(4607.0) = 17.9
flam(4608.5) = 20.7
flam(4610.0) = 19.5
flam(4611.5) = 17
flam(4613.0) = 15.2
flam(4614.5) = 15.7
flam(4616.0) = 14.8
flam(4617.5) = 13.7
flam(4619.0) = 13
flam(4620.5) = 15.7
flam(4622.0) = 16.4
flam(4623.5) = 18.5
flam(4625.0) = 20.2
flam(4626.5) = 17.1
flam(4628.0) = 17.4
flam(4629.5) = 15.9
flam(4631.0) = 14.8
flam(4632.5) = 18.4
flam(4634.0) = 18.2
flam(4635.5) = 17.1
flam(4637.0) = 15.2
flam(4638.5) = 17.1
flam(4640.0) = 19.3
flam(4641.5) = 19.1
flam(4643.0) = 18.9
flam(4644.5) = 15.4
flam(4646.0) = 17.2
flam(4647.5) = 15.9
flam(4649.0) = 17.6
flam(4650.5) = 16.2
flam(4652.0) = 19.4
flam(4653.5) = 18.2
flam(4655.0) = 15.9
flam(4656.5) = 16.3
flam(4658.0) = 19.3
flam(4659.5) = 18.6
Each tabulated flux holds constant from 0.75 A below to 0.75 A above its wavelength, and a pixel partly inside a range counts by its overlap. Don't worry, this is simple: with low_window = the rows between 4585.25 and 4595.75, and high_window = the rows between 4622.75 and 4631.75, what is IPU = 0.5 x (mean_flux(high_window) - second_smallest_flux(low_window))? 2.9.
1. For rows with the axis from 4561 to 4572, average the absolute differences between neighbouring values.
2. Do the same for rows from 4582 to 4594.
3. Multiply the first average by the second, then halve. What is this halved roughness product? 1.2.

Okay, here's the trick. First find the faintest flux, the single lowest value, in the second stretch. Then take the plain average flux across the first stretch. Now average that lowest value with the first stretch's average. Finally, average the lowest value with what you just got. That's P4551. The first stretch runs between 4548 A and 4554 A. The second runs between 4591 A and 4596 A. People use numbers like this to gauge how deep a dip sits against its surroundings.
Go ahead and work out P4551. 11.1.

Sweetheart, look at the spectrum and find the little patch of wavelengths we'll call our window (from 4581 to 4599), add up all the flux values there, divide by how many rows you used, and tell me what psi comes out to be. 14.8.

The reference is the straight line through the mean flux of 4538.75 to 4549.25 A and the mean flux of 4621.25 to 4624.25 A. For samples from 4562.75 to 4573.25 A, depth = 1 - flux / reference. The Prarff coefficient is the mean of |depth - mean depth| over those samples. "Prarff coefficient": 0.11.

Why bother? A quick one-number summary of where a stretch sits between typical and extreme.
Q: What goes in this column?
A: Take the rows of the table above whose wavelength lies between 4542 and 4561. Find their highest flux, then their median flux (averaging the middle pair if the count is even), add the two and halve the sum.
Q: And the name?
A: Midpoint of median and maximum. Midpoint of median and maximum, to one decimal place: 15.9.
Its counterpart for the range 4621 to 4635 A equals 18.8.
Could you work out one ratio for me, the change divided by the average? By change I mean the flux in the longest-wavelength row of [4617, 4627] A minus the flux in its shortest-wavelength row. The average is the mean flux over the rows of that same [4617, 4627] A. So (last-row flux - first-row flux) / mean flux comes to 0.2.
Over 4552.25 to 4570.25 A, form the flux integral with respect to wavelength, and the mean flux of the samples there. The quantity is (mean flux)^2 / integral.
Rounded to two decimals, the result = 0.84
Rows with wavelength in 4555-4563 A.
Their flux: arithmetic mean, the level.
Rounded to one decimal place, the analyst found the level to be 15.5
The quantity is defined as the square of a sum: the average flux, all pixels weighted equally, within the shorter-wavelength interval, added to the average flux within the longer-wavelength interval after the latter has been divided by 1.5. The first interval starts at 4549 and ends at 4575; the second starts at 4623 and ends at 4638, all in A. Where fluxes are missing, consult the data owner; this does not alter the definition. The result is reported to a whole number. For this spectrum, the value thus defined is 733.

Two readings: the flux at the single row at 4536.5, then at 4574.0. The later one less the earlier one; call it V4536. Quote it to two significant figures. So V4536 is 1.0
